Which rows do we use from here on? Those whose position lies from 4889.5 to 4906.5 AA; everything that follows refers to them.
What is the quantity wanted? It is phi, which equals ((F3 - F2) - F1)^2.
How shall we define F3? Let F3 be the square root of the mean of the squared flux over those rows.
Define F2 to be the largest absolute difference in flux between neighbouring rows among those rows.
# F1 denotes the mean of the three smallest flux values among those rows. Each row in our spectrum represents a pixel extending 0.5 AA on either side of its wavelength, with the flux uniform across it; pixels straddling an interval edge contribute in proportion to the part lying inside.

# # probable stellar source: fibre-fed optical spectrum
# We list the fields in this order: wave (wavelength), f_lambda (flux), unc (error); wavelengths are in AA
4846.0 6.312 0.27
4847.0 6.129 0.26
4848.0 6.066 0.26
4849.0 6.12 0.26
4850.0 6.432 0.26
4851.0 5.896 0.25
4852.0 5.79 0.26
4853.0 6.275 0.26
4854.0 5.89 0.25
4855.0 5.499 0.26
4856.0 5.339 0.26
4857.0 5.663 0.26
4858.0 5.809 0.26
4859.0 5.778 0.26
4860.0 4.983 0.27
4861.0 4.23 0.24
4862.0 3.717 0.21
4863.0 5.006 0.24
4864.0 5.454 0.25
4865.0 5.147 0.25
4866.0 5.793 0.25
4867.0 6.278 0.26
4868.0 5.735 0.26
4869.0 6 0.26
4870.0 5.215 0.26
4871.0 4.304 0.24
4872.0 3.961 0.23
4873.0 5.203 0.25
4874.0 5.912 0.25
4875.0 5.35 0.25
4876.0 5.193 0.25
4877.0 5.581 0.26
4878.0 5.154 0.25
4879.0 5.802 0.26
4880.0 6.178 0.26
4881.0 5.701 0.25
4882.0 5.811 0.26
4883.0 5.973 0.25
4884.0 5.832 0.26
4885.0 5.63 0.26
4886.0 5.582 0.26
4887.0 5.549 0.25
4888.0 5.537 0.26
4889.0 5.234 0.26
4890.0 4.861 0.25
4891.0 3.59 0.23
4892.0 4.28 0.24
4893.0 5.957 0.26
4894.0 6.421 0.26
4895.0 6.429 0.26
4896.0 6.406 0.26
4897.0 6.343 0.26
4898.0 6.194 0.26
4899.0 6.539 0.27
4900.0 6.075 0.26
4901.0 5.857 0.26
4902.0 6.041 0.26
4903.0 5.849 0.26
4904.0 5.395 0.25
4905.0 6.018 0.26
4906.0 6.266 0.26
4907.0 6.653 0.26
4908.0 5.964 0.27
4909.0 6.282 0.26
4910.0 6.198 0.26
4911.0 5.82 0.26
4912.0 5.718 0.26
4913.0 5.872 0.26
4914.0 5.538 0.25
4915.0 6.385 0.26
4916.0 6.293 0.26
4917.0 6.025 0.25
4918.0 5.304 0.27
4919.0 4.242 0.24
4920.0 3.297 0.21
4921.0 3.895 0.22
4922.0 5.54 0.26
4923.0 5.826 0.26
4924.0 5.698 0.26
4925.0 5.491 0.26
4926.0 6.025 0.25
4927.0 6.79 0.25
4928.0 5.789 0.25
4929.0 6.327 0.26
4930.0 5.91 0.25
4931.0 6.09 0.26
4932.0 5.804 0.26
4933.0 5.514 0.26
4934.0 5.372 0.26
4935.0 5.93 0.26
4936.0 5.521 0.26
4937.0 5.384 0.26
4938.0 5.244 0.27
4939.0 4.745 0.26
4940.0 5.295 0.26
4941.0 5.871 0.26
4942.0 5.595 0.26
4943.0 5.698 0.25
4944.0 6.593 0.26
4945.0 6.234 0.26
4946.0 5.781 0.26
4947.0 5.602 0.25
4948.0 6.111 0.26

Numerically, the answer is 0.00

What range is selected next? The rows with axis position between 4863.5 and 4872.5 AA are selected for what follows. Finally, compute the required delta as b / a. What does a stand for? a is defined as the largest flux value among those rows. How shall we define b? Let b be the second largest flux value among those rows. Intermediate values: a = 6.278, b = 6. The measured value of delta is 0.956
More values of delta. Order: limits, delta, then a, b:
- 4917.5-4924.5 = 0.978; 5.826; 5.698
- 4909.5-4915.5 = 0.971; 6.385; 6.198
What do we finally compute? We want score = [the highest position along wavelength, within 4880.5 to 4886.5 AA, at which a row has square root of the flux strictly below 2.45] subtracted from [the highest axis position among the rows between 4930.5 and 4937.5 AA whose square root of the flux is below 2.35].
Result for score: 51 AA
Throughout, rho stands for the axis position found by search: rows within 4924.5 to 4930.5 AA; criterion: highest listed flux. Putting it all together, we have 4927.0 AA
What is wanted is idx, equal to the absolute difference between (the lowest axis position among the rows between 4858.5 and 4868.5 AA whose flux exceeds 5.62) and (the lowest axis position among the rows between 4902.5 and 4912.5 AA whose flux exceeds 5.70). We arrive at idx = 44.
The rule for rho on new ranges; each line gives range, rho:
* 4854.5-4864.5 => 4858.0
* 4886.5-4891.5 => 4887.0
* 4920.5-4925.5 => 4923.0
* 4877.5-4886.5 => 4880.0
